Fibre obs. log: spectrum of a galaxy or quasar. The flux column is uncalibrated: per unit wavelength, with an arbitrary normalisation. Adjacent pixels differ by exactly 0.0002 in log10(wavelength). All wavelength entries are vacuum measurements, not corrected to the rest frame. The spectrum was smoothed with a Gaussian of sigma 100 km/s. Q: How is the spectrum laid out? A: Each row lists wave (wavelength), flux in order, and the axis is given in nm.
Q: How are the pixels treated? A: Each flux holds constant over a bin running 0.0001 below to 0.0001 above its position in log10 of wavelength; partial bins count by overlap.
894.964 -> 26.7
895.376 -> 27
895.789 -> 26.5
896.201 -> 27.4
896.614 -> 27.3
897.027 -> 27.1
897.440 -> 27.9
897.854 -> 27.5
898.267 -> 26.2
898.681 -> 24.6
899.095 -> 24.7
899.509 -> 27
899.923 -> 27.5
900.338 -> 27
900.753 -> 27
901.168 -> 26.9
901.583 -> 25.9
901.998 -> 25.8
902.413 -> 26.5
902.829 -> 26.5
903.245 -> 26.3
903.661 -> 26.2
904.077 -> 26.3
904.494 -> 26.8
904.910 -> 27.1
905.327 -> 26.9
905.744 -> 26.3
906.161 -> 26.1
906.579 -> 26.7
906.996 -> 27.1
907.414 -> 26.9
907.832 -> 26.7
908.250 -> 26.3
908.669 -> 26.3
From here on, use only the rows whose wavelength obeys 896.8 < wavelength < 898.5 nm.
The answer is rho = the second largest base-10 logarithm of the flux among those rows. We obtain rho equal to 1.44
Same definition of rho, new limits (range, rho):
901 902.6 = 1.42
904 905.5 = 1.43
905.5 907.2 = 1.43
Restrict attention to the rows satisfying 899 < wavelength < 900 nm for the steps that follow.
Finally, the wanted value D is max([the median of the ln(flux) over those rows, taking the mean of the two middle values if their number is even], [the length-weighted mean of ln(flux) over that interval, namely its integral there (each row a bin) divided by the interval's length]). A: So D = 3.30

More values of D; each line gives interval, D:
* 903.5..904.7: 3.27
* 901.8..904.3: 3.27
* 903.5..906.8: 3.28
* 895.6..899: 3.30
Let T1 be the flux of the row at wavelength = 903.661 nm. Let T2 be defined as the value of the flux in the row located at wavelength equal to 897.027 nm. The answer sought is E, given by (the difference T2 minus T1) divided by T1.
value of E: 0.03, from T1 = 26.2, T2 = 27.1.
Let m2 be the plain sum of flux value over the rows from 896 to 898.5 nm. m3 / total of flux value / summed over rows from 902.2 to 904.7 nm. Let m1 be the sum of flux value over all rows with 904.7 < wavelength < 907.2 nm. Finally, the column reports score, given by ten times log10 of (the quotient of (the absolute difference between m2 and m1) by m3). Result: -17.0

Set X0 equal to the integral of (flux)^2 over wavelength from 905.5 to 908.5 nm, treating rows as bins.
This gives 2120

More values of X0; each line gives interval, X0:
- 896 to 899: 2154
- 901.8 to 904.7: 2013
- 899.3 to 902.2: 2073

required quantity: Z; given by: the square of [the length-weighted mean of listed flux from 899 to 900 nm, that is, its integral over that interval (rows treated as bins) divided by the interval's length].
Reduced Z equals 700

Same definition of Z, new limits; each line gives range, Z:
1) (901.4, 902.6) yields 680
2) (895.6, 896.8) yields 733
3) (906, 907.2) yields 710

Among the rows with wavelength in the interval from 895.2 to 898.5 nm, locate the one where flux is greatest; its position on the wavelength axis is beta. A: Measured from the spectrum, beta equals 897.440 nm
